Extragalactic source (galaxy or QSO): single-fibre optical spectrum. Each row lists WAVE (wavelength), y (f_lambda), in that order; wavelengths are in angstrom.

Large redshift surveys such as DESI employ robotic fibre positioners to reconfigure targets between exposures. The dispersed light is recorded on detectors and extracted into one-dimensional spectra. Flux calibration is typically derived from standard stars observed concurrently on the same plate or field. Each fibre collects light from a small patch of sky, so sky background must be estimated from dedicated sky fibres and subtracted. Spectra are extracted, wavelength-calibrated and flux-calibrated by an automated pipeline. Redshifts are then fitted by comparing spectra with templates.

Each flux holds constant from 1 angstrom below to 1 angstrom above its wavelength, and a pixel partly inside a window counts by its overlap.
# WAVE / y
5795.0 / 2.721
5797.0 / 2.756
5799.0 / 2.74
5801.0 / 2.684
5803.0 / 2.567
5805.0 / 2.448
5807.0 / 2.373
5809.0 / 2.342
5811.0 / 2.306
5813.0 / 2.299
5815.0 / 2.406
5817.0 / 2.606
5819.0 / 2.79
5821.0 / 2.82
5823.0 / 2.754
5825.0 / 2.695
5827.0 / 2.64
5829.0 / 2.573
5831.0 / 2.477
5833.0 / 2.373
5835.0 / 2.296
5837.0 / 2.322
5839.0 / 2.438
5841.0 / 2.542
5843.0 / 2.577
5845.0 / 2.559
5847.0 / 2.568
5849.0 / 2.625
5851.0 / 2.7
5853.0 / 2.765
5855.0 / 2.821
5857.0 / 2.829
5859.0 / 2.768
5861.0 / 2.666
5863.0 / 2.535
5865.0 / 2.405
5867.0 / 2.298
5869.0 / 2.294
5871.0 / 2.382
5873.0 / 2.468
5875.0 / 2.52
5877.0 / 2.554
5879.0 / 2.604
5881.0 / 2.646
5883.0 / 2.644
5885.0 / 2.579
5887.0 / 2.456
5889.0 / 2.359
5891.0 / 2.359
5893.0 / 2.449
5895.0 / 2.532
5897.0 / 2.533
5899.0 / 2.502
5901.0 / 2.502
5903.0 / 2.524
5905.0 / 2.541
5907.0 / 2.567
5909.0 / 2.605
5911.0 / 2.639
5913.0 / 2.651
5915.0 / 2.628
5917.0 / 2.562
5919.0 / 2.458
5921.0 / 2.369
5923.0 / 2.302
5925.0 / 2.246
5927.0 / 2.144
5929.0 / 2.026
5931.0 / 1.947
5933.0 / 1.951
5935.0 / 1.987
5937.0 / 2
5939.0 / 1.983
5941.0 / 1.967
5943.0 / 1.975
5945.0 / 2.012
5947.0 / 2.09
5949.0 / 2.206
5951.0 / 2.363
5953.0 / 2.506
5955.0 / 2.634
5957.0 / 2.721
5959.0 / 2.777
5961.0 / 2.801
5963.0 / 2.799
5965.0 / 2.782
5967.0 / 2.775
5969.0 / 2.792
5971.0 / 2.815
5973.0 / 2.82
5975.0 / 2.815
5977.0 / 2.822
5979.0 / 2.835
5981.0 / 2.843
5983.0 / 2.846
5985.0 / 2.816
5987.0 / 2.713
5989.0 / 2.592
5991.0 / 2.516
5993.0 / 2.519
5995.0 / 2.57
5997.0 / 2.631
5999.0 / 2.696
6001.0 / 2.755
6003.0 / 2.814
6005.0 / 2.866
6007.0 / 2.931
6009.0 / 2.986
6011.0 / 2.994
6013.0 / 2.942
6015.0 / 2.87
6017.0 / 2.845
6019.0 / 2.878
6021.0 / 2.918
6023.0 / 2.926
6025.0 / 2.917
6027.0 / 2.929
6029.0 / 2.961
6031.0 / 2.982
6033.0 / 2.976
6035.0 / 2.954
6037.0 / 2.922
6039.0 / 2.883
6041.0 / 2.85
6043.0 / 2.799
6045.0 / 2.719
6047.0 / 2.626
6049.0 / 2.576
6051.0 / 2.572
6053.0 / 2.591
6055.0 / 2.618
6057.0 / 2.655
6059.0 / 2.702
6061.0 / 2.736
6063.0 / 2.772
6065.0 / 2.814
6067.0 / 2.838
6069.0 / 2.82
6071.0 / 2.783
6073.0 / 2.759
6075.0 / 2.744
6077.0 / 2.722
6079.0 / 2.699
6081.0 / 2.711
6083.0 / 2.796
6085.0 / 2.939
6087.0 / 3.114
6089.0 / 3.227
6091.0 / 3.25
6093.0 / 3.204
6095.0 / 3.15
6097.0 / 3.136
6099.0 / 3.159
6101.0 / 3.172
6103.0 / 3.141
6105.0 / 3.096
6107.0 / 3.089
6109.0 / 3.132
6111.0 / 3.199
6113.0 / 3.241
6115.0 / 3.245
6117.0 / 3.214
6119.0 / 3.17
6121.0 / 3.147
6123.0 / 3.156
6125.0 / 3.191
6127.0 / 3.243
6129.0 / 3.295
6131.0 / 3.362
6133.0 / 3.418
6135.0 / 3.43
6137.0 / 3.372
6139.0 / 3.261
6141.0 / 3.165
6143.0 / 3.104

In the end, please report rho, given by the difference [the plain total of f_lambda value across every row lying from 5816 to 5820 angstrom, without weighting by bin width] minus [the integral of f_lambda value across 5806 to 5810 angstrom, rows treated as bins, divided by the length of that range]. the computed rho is 3.04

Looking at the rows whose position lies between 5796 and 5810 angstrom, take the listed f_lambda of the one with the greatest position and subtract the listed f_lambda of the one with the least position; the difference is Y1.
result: -0.4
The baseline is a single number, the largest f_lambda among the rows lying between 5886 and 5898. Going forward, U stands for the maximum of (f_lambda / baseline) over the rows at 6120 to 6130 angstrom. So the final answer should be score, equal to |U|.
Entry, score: 1.30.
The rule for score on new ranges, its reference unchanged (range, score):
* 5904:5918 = 1.05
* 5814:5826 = 1.11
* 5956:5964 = 1.11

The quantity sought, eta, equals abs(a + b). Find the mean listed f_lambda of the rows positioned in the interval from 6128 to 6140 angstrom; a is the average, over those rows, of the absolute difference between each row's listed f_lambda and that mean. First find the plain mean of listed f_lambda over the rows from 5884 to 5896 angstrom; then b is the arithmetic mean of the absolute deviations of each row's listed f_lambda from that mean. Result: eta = 0.12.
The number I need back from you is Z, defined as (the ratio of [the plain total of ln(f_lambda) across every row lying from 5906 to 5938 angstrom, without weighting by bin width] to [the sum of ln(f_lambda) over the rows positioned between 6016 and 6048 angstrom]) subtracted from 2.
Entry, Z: 1.21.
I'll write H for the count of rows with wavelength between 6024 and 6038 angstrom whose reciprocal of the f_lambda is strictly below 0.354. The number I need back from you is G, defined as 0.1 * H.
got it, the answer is 0.70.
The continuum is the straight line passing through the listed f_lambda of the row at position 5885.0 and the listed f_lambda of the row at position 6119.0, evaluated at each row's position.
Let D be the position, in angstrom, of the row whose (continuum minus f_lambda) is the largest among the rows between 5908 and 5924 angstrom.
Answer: 5923.0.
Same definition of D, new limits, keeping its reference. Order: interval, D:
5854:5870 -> 5869.0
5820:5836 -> 5835.0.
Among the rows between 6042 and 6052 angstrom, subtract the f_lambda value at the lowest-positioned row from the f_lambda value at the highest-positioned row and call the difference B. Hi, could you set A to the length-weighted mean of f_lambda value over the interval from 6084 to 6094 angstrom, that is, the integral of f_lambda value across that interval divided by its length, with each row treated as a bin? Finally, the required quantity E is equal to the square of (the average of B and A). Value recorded 2.13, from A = 3.15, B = -0.2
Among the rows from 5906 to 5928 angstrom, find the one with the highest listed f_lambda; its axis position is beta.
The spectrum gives 5913.0 angstrom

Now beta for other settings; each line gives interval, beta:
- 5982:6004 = 5983.0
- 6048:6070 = 6067.0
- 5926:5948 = 5927.0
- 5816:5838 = 5821.0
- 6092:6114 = 6113.0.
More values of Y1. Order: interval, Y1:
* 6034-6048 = -0.3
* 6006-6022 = 0.0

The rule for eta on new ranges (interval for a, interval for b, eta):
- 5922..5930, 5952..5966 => 0.18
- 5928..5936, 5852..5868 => 0.20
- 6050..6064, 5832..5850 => 0.17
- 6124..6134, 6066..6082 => 0.11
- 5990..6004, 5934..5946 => 0.11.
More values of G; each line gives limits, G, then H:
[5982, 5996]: 0.10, 1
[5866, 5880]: 0.00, 0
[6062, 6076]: 0.10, 1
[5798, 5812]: 0.00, 0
